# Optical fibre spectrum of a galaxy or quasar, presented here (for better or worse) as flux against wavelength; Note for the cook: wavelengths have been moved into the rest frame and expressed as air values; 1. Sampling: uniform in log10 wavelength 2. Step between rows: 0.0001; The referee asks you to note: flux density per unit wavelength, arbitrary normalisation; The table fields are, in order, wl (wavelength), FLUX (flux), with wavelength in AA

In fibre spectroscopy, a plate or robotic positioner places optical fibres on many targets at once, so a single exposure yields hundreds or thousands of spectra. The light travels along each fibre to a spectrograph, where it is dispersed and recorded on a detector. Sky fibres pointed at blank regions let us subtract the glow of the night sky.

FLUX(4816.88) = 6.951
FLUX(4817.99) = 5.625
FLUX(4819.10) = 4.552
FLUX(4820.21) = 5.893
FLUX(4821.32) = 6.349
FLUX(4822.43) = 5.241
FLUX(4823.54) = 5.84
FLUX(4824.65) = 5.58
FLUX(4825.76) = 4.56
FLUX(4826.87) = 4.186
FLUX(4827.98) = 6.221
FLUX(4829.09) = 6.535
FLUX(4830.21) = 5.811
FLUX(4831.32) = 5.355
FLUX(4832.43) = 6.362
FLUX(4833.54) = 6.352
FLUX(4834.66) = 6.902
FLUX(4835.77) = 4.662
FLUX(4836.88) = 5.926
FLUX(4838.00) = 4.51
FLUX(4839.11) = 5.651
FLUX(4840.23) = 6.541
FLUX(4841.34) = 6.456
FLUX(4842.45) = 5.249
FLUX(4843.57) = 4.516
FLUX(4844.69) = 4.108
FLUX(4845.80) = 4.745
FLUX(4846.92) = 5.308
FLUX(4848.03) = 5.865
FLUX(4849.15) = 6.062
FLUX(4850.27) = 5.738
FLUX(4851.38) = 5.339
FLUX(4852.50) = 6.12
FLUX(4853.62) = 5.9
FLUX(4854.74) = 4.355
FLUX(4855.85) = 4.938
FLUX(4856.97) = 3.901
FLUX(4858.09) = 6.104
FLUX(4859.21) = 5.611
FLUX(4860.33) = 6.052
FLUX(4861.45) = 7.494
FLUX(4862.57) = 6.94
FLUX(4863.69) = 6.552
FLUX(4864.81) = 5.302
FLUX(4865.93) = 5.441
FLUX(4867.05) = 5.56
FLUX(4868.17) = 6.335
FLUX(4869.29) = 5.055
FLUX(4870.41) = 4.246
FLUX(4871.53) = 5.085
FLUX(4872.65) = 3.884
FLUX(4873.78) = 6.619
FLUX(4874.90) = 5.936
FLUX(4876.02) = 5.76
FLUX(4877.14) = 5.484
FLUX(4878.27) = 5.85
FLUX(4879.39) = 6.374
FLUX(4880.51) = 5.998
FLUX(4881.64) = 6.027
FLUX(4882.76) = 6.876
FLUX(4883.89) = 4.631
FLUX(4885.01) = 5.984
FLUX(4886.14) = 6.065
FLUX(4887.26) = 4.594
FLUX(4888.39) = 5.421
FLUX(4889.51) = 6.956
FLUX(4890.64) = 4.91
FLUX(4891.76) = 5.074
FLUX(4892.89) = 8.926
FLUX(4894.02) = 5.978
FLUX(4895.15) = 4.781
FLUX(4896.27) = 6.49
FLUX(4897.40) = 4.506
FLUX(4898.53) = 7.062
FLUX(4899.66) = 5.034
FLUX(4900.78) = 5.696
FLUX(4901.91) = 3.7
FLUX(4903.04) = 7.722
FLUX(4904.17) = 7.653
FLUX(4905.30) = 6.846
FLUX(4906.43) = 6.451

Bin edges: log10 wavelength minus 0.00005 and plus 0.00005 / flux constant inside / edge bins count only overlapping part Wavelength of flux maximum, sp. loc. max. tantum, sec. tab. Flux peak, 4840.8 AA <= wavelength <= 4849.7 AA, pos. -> 4841.34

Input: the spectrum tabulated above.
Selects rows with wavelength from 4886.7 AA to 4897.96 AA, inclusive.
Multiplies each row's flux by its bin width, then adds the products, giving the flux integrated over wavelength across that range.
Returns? 64.9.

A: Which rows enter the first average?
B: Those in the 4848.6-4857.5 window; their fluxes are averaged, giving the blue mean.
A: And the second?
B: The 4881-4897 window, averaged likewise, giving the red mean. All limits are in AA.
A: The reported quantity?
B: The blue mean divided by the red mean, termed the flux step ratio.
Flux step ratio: 0.90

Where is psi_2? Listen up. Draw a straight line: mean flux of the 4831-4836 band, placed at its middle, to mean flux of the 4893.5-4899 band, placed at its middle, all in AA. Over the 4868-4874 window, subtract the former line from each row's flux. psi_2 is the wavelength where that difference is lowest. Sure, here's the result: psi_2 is 4872.65 AA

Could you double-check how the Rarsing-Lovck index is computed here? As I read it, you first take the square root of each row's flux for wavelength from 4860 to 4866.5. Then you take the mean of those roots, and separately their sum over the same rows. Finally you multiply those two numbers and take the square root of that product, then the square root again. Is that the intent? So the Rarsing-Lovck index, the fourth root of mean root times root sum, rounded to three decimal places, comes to 2.477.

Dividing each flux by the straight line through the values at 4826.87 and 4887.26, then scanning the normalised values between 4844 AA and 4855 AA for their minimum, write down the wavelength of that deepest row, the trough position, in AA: 4844.69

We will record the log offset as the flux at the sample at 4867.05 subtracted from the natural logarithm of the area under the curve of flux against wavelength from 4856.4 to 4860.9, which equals -2.37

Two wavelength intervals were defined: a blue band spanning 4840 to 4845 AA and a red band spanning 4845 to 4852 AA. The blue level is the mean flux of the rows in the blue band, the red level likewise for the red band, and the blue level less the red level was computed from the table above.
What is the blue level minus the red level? -0.1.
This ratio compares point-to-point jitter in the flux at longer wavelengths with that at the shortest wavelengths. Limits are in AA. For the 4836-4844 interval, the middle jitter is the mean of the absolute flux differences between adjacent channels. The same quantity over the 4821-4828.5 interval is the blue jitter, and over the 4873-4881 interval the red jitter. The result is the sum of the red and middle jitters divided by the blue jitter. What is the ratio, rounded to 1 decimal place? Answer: 1.5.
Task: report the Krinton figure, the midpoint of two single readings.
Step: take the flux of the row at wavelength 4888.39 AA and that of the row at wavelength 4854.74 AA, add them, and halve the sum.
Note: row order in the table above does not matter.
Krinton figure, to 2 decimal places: 4.89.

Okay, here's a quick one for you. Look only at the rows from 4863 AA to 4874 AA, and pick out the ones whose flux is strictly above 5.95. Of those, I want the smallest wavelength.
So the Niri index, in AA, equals 4863.69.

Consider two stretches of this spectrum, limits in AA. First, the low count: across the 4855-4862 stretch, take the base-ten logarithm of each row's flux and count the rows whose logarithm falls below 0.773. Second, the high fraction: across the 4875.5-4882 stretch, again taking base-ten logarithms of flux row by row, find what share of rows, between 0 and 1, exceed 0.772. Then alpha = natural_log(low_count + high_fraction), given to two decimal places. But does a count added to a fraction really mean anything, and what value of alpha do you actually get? 1.25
